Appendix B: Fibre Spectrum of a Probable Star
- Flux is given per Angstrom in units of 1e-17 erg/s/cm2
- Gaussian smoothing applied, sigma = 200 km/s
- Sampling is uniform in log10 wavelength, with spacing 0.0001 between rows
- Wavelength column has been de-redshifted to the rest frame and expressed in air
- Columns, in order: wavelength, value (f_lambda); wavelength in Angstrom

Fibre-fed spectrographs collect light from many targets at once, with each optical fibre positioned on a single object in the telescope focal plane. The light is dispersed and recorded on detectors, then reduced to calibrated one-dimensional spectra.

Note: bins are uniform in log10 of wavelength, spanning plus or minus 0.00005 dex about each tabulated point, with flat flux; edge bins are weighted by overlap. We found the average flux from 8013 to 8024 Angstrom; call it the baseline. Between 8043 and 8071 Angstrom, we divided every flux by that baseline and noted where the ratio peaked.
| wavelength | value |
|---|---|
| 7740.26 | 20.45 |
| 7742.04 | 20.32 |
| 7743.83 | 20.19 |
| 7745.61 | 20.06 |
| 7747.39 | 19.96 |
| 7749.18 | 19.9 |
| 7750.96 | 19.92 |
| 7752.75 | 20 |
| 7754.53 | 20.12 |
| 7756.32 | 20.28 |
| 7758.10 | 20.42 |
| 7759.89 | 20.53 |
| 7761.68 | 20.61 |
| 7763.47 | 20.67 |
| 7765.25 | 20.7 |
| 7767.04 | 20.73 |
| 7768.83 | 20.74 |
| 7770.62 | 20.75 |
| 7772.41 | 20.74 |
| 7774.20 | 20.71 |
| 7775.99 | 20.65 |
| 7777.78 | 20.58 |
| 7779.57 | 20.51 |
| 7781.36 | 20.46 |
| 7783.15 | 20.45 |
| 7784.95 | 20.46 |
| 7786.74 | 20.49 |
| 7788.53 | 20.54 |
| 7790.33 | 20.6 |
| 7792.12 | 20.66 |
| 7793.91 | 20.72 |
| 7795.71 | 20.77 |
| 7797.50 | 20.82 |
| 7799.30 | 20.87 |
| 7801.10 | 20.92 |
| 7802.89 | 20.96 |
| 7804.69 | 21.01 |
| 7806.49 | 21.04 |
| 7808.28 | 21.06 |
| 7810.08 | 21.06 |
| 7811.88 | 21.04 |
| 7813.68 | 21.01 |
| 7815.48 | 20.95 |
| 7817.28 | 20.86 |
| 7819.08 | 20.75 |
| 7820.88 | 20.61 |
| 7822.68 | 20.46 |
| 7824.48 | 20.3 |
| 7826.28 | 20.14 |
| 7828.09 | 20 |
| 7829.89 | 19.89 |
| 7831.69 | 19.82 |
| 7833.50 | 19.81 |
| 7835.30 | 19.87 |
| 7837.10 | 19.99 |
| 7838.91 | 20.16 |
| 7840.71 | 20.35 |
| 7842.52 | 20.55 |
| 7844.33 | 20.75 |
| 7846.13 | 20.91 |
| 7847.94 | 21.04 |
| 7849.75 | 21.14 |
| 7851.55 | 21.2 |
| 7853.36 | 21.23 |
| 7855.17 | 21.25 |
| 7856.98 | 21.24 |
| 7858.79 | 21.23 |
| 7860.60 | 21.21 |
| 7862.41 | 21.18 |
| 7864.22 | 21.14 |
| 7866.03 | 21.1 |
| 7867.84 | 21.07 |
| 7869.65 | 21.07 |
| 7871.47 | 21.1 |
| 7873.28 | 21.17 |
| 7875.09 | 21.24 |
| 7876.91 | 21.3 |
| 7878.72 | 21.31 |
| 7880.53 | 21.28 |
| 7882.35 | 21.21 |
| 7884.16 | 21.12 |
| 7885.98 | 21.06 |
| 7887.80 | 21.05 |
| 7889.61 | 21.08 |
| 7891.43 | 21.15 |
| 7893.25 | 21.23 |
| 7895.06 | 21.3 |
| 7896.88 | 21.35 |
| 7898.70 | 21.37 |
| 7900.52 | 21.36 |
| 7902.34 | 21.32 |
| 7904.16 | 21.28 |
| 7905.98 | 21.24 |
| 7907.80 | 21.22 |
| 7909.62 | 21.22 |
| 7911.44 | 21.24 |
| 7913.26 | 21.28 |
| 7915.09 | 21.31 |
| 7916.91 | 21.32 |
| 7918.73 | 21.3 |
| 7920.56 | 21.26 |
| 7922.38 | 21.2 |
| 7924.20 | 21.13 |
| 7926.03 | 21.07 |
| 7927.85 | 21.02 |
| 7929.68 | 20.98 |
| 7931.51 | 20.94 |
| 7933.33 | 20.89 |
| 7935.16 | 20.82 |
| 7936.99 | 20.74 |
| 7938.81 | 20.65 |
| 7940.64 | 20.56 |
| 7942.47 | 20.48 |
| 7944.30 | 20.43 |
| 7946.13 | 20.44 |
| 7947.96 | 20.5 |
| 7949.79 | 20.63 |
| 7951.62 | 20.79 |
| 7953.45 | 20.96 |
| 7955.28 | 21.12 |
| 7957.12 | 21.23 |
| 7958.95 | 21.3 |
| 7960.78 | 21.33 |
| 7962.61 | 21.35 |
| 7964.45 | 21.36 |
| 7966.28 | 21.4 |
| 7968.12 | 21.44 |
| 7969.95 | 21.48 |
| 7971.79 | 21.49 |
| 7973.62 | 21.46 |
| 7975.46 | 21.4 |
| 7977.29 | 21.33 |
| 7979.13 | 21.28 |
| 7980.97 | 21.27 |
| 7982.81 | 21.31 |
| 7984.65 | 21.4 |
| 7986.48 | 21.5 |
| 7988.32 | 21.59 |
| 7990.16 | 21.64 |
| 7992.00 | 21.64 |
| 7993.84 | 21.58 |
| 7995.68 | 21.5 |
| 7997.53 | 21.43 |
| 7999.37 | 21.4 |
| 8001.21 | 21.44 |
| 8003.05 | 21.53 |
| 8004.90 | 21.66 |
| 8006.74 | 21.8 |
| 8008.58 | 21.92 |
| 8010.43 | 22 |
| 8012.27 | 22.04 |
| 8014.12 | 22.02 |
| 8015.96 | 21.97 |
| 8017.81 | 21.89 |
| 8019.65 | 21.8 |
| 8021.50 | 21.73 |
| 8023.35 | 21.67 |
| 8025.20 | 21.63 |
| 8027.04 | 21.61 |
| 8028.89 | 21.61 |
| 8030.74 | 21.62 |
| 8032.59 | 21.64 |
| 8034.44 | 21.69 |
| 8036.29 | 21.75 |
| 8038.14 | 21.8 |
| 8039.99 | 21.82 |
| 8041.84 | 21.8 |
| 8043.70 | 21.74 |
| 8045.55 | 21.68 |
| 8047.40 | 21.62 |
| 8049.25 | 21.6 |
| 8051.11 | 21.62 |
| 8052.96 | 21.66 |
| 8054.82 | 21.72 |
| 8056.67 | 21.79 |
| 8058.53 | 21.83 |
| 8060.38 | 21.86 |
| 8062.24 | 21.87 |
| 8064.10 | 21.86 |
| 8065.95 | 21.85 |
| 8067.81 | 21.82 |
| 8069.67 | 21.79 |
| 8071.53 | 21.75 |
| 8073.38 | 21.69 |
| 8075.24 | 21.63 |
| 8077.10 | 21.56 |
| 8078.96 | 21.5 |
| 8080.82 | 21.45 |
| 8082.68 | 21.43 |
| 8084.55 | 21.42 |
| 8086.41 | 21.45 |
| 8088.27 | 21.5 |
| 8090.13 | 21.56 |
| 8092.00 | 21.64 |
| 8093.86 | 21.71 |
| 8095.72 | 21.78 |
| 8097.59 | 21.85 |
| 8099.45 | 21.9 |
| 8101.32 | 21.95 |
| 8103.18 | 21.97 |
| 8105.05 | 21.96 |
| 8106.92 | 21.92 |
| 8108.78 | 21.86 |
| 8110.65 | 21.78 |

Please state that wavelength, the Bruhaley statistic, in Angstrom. 8062.24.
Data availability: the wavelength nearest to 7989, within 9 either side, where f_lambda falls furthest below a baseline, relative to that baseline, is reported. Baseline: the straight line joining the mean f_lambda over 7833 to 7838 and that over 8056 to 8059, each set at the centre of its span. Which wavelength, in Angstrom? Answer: 7980.97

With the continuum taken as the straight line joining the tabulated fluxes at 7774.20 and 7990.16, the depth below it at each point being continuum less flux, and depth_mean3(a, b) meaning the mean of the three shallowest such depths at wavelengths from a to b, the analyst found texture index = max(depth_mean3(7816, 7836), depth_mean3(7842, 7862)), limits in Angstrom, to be 0.16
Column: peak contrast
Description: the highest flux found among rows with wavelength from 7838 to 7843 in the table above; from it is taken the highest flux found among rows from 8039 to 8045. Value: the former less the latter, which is -1.3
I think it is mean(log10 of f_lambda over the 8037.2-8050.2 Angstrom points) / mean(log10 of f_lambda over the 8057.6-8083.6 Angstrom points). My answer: 1.000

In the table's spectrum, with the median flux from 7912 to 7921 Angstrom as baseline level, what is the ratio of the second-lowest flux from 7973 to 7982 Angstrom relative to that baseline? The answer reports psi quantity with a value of 1.00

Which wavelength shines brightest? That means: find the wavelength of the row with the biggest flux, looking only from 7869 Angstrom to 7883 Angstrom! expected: 7878.72 Angstrom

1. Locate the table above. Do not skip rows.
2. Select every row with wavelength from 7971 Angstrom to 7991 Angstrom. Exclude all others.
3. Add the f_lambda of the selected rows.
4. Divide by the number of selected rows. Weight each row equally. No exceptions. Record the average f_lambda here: 21.4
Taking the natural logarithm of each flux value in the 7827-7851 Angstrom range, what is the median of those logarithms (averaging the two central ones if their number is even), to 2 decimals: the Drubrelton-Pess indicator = 3.00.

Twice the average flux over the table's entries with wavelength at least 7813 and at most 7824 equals 41.5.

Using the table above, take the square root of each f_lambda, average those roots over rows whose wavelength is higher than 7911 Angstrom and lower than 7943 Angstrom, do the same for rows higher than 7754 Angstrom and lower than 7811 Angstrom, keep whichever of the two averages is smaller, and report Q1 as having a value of 4.55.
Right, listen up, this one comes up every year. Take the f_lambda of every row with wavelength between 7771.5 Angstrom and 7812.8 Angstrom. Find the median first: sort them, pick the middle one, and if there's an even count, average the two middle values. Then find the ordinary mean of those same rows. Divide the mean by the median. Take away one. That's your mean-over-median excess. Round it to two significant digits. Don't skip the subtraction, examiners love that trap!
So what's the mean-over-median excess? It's 0.0012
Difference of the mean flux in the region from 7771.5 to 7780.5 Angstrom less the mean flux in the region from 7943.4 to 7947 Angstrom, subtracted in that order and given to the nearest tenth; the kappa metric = 0.2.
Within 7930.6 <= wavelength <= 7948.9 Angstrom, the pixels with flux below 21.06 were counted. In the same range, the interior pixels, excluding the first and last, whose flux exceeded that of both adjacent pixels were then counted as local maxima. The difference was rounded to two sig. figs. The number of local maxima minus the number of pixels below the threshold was -10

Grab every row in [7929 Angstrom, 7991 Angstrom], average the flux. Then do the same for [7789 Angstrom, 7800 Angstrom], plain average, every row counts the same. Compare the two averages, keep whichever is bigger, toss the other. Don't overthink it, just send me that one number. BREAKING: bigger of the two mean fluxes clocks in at 21.10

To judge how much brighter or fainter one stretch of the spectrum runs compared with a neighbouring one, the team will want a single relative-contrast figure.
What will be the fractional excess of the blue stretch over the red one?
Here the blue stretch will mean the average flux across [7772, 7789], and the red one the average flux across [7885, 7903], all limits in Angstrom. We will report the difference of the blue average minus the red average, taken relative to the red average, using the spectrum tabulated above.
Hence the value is -0.031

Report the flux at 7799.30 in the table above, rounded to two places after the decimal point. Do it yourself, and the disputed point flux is 20.87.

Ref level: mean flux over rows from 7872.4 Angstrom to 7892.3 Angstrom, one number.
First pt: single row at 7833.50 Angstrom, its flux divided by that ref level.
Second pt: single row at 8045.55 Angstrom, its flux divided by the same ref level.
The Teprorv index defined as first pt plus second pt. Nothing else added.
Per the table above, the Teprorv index 1.96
